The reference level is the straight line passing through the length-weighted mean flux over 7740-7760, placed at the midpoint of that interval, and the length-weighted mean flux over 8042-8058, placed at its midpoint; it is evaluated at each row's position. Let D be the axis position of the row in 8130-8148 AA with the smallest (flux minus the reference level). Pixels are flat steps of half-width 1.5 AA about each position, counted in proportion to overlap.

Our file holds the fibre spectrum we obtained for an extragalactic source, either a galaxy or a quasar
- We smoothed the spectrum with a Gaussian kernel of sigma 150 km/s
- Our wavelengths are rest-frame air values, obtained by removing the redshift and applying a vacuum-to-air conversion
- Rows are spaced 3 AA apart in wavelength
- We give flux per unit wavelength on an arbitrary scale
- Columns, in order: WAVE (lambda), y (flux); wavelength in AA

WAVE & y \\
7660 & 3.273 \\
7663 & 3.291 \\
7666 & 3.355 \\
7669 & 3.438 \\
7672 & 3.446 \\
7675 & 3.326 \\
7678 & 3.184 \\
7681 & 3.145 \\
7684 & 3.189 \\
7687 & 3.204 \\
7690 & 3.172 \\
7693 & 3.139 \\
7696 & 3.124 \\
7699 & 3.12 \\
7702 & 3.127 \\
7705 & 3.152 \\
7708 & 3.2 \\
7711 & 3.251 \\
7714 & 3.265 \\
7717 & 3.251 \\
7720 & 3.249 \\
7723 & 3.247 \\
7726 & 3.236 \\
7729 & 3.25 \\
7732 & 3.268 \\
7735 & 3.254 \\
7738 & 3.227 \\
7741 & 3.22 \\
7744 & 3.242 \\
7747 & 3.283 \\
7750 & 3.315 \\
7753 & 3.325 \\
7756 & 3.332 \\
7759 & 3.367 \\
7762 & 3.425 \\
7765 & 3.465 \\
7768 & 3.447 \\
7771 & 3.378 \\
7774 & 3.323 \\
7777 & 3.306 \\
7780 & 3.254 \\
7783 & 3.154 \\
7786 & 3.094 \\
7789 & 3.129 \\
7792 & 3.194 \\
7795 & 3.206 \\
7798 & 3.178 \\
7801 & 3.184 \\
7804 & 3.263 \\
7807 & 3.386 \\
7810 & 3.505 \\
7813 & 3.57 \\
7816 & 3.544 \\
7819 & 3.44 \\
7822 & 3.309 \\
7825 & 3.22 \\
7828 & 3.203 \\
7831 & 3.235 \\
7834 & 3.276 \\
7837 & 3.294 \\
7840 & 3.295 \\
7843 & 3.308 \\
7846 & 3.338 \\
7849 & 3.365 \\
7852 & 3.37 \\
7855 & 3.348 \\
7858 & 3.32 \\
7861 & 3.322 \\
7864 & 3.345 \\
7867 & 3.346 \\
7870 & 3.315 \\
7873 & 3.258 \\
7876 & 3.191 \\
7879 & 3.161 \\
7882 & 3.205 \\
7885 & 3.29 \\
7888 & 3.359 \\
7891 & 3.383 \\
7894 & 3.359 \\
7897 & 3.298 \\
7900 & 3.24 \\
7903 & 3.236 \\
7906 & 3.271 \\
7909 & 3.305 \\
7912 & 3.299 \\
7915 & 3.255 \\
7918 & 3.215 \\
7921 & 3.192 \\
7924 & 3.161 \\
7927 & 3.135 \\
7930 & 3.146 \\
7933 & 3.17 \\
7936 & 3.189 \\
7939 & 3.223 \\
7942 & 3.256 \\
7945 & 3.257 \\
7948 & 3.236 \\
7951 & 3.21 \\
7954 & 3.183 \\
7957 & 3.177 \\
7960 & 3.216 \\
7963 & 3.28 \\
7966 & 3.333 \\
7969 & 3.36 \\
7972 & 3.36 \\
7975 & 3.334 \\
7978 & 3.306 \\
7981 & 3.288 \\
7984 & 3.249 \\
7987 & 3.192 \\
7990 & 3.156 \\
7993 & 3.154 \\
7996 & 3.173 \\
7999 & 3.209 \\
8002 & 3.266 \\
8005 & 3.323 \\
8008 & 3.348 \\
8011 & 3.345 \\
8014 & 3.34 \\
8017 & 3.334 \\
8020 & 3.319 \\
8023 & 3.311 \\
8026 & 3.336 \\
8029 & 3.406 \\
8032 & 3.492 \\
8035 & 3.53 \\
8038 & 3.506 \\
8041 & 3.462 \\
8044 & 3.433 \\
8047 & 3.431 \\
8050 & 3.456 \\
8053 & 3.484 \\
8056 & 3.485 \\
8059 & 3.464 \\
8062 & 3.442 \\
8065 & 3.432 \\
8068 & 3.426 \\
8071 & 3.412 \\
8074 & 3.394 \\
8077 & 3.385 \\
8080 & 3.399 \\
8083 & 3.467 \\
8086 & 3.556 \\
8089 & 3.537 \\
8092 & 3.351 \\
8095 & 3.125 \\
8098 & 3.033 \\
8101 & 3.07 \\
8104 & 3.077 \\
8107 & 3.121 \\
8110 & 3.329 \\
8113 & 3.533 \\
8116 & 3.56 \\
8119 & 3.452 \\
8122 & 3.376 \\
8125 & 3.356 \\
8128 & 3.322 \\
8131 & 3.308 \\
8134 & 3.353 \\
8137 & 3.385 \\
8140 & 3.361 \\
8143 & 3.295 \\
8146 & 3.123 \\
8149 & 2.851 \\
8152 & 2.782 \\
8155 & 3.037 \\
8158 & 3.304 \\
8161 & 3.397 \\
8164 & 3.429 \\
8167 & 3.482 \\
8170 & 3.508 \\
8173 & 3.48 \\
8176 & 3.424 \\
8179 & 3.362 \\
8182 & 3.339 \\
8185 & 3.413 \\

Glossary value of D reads 8146 AA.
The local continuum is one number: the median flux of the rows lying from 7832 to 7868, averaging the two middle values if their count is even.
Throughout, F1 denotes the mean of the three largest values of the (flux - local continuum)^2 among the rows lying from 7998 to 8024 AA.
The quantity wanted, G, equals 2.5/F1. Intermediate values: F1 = 0.006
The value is 393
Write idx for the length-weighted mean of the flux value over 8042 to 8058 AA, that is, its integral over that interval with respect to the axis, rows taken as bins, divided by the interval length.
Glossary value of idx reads 3.46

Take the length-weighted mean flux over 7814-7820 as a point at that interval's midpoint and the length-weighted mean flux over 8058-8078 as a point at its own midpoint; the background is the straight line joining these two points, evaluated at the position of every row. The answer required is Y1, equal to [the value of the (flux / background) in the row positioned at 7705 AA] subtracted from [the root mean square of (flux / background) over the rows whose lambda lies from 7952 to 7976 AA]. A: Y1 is 0.06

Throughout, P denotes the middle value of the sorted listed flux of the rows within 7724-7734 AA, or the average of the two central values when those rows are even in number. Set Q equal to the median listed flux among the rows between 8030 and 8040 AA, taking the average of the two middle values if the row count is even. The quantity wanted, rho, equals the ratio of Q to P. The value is 1.08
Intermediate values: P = 3.25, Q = 3.51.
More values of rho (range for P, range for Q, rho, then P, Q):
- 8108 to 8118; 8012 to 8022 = 0.94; 3.53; 3.33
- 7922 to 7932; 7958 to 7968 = 1.04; 3.15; 3.28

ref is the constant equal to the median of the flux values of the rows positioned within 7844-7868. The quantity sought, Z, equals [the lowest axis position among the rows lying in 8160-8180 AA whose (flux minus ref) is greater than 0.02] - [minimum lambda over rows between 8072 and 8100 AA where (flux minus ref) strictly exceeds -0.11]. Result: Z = 87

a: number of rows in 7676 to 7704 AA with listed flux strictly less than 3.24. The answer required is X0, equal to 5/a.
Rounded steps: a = 9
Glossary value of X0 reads 0.56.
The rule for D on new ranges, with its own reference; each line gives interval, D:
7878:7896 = 7879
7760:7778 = 7777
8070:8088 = 8077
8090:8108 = 8098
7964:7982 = 7981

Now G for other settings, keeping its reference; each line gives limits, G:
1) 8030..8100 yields 41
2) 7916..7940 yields 75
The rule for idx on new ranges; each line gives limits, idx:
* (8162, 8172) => 3.47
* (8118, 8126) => 3.39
